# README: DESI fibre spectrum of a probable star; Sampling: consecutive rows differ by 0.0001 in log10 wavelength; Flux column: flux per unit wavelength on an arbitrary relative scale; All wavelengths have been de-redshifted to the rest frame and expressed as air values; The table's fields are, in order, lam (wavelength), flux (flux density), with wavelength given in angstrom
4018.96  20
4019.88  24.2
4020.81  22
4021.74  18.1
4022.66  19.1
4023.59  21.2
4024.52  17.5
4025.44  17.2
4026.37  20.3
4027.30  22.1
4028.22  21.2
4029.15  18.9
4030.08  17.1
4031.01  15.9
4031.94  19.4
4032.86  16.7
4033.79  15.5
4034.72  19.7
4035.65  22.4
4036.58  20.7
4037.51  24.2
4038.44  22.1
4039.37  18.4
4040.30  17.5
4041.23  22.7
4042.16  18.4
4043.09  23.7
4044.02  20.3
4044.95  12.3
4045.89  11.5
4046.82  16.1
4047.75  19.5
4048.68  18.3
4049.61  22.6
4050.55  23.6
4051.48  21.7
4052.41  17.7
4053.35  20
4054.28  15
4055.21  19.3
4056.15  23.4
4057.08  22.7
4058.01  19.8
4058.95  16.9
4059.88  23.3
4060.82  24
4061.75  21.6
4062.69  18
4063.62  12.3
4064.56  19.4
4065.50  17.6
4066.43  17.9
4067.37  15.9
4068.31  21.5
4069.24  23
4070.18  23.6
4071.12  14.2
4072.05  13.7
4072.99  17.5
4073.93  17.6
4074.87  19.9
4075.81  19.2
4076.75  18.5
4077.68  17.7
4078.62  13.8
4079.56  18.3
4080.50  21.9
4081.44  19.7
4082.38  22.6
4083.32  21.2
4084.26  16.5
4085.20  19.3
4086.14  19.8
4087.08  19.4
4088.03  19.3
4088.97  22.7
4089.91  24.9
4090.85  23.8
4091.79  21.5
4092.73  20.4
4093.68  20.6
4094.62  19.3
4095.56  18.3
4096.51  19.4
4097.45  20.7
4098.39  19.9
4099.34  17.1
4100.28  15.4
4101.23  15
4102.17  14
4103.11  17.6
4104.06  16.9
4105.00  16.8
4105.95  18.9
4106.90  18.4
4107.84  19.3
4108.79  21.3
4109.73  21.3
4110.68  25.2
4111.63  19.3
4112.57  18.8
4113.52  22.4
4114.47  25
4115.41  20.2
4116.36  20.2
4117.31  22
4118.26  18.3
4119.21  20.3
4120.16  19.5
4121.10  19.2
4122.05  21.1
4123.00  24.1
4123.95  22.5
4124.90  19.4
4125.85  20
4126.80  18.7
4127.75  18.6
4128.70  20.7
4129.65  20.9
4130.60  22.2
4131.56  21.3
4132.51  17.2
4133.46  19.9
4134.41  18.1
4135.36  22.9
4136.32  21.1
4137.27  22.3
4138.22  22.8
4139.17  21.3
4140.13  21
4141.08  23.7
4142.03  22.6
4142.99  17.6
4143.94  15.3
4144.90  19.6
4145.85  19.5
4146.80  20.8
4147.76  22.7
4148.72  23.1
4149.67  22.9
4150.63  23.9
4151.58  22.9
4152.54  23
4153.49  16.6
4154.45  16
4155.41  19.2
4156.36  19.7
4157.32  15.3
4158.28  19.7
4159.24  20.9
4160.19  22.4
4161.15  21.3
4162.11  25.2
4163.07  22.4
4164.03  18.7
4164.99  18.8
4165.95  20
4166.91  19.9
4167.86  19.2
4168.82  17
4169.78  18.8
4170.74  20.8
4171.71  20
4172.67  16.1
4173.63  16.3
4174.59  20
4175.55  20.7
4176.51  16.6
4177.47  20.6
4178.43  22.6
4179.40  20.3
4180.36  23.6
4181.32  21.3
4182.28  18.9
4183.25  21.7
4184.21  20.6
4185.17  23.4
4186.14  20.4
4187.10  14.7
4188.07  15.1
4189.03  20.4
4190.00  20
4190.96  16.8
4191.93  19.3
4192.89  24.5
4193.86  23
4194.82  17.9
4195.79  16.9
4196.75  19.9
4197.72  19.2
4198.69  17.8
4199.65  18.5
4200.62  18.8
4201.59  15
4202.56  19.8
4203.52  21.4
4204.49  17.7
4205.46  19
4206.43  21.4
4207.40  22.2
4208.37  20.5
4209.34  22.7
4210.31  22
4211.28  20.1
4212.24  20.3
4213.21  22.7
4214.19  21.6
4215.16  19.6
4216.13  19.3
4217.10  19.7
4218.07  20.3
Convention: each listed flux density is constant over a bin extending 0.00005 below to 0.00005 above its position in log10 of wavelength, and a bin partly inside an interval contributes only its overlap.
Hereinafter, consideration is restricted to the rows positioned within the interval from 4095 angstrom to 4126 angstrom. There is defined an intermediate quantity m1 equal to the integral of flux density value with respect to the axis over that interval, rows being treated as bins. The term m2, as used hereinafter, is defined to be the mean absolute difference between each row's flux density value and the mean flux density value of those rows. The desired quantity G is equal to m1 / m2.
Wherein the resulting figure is 316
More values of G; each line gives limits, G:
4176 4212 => 371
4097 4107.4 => 112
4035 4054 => 136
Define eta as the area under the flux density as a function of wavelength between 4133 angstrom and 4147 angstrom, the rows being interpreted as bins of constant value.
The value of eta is 288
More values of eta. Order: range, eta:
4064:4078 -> 258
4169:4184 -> 298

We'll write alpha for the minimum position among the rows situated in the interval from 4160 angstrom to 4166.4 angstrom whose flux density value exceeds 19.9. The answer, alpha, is 4160.19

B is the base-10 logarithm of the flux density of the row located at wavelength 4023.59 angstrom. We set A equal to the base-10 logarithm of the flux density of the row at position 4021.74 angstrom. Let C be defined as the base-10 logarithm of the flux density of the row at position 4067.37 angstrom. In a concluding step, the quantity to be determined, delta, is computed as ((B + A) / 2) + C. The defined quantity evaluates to 2.49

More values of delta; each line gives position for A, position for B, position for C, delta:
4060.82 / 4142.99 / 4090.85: 2.69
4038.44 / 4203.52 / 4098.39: 2.64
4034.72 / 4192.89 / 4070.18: 2.71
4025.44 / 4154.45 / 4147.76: 2.58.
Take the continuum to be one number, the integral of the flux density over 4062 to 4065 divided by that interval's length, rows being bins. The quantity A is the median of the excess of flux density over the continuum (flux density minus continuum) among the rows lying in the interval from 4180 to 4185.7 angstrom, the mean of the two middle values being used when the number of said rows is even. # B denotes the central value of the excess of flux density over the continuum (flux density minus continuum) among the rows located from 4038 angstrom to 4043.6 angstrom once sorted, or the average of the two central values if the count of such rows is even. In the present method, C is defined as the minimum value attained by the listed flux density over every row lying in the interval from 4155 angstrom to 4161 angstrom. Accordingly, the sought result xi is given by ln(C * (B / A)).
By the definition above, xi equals 2.4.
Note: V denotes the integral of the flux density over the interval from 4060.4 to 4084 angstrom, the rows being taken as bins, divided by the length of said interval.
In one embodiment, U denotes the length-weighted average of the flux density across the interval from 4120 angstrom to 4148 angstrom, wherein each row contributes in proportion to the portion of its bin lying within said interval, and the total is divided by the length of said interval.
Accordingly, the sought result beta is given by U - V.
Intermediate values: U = 20.6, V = 18.8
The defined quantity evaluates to 1.75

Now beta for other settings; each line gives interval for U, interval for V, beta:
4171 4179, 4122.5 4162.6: -1.53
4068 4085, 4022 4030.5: -0.49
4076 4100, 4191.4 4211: -0.04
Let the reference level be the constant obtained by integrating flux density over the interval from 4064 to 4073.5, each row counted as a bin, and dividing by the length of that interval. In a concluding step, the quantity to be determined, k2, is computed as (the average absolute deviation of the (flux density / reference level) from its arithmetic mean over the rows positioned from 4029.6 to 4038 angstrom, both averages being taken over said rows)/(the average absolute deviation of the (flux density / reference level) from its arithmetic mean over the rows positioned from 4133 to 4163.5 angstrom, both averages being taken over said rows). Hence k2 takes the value 1.19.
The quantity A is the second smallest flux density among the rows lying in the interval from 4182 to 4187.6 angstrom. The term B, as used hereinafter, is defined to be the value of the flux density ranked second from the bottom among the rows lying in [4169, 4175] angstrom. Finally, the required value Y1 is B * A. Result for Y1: 308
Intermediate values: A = 18.9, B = 16.3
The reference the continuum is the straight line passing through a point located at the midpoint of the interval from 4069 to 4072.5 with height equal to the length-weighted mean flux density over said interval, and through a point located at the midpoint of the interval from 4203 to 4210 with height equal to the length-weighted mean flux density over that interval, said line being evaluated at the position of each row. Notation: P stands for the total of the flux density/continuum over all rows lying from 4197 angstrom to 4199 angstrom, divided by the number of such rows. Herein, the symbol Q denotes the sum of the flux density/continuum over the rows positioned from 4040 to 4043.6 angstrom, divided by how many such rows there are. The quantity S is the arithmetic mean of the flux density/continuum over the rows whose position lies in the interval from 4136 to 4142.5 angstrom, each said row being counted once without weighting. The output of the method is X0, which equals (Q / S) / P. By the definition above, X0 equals 1.13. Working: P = 0.90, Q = 1.15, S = 1.13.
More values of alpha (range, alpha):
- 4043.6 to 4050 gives 4044.02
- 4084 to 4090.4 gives 4088.97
